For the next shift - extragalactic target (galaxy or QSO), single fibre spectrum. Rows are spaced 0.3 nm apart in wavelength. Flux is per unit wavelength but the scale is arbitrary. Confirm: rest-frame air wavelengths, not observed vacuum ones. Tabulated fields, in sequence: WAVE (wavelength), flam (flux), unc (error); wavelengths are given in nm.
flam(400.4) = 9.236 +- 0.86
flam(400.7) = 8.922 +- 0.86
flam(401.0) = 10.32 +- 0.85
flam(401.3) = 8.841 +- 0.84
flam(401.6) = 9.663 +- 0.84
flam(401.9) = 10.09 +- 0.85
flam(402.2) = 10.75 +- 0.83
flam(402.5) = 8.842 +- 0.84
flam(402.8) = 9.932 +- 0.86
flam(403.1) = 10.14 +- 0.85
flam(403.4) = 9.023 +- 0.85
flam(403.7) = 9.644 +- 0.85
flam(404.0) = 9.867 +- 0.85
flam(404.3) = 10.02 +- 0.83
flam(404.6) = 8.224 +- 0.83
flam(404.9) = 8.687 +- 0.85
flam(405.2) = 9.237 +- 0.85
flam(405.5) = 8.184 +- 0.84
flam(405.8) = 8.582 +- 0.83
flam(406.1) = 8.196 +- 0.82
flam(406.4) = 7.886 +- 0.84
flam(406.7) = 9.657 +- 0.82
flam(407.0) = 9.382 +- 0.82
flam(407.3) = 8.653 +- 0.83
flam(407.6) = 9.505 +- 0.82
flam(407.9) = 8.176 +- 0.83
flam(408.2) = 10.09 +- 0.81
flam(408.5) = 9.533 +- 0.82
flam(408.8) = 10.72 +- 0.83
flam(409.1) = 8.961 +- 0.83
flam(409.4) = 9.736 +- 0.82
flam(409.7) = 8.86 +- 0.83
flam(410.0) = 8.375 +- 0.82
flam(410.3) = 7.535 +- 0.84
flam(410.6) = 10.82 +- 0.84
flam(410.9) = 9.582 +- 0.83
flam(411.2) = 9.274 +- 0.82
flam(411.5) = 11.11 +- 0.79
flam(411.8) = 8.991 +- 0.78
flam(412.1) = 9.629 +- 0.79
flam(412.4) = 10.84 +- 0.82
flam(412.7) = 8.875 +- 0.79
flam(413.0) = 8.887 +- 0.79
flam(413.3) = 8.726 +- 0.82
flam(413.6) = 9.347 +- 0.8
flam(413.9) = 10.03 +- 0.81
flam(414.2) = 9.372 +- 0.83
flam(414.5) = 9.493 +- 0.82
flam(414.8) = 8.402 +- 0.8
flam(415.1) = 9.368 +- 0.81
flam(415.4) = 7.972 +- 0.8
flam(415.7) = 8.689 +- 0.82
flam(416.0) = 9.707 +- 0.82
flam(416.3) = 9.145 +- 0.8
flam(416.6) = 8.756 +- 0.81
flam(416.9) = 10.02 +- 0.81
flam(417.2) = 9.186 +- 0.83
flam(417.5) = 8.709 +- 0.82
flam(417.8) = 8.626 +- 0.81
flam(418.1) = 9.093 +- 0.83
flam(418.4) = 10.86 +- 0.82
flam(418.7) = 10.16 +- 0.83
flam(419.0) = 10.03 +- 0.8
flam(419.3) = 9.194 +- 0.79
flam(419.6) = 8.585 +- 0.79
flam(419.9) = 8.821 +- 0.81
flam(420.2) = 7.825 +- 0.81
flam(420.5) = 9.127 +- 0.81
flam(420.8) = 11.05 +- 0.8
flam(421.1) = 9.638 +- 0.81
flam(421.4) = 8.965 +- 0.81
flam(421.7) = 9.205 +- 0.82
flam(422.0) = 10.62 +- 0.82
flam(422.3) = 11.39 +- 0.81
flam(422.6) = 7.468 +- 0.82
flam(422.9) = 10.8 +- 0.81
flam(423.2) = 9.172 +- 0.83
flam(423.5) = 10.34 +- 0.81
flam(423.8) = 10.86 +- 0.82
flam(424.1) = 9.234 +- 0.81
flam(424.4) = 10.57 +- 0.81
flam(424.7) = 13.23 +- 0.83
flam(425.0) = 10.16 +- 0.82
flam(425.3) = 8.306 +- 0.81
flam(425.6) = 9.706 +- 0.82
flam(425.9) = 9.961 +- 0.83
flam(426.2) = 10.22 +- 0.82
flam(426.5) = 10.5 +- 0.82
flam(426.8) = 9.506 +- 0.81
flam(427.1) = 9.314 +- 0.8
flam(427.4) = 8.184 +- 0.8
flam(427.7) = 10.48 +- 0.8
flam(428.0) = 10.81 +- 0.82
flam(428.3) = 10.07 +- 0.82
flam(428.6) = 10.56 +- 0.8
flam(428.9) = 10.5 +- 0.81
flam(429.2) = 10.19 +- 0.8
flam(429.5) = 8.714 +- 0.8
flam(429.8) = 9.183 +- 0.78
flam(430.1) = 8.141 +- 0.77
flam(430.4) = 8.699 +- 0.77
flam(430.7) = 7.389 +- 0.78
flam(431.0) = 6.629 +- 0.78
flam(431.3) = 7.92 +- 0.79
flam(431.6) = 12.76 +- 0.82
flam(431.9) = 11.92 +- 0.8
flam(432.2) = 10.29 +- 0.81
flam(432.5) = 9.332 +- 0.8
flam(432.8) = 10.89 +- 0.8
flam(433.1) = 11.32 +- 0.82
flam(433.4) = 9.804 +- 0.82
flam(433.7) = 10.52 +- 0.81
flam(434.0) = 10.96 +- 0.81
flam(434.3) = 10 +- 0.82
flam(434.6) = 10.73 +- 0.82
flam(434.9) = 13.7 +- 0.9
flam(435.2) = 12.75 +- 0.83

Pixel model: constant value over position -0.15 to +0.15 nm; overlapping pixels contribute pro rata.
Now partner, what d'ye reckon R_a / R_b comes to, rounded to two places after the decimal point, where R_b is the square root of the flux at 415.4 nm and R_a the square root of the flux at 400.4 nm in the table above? 1.08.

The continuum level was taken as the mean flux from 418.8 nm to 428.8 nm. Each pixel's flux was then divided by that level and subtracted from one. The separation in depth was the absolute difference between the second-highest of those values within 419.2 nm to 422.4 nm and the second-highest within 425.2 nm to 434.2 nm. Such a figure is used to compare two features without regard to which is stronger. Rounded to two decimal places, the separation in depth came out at 0.12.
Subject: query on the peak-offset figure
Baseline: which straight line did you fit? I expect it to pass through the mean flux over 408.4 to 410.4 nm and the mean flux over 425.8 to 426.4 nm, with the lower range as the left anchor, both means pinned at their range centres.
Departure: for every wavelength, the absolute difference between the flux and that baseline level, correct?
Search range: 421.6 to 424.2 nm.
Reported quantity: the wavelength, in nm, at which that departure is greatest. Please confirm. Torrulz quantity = 422.6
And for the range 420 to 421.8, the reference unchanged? 420.2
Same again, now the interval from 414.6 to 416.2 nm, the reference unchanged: 415.4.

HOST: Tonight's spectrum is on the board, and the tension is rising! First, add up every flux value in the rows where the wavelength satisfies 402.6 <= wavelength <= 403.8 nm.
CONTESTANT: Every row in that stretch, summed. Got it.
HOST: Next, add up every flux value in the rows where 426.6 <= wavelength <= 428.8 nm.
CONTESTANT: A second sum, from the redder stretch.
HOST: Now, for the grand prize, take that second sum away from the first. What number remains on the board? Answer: -30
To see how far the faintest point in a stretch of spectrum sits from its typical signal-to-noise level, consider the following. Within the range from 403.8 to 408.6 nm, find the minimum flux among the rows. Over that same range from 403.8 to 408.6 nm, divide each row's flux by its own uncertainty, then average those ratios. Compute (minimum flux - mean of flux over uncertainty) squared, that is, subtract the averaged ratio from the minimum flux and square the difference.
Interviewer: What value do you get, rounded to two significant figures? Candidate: 8.7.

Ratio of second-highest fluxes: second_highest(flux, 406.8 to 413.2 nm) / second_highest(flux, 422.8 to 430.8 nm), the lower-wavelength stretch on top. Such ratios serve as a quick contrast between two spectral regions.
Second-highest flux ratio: 1.00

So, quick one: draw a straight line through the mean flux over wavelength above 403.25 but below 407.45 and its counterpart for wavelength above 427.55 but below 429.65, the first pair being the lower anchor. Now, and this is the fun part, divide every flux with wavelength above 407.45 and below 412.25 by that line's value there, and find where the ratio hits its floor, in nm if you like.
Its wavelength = 410.3 nm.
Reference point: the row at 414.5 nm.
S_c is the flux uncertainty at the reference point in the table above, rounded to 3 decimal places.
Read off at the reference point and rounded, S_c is 0.820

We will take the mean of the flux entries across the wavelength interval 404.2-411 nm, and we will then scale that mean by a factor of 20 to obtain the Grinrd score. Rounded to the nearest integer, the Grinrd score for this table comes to 181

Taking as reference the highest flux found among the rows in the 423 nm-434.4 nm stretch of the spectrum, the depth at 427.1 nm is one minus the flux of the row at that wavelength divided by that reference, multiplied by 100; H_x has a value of 29.6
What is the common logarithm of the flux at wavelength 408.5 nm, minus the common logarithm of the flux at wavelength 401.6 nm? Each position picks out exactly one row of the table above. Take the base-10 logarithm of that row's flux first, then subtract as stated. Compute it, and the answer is -0.01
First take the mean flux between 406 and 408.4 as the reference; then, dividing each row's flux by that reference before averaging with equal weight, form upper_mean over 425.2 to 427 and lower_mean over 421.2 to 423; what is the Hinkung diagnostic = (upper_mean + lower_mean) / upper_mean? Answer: 2.00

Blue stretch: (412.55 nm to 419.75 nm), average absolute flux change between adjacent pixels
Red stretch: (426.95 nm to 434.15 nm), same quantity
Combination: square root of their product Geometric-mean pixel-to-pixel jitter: 0.86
